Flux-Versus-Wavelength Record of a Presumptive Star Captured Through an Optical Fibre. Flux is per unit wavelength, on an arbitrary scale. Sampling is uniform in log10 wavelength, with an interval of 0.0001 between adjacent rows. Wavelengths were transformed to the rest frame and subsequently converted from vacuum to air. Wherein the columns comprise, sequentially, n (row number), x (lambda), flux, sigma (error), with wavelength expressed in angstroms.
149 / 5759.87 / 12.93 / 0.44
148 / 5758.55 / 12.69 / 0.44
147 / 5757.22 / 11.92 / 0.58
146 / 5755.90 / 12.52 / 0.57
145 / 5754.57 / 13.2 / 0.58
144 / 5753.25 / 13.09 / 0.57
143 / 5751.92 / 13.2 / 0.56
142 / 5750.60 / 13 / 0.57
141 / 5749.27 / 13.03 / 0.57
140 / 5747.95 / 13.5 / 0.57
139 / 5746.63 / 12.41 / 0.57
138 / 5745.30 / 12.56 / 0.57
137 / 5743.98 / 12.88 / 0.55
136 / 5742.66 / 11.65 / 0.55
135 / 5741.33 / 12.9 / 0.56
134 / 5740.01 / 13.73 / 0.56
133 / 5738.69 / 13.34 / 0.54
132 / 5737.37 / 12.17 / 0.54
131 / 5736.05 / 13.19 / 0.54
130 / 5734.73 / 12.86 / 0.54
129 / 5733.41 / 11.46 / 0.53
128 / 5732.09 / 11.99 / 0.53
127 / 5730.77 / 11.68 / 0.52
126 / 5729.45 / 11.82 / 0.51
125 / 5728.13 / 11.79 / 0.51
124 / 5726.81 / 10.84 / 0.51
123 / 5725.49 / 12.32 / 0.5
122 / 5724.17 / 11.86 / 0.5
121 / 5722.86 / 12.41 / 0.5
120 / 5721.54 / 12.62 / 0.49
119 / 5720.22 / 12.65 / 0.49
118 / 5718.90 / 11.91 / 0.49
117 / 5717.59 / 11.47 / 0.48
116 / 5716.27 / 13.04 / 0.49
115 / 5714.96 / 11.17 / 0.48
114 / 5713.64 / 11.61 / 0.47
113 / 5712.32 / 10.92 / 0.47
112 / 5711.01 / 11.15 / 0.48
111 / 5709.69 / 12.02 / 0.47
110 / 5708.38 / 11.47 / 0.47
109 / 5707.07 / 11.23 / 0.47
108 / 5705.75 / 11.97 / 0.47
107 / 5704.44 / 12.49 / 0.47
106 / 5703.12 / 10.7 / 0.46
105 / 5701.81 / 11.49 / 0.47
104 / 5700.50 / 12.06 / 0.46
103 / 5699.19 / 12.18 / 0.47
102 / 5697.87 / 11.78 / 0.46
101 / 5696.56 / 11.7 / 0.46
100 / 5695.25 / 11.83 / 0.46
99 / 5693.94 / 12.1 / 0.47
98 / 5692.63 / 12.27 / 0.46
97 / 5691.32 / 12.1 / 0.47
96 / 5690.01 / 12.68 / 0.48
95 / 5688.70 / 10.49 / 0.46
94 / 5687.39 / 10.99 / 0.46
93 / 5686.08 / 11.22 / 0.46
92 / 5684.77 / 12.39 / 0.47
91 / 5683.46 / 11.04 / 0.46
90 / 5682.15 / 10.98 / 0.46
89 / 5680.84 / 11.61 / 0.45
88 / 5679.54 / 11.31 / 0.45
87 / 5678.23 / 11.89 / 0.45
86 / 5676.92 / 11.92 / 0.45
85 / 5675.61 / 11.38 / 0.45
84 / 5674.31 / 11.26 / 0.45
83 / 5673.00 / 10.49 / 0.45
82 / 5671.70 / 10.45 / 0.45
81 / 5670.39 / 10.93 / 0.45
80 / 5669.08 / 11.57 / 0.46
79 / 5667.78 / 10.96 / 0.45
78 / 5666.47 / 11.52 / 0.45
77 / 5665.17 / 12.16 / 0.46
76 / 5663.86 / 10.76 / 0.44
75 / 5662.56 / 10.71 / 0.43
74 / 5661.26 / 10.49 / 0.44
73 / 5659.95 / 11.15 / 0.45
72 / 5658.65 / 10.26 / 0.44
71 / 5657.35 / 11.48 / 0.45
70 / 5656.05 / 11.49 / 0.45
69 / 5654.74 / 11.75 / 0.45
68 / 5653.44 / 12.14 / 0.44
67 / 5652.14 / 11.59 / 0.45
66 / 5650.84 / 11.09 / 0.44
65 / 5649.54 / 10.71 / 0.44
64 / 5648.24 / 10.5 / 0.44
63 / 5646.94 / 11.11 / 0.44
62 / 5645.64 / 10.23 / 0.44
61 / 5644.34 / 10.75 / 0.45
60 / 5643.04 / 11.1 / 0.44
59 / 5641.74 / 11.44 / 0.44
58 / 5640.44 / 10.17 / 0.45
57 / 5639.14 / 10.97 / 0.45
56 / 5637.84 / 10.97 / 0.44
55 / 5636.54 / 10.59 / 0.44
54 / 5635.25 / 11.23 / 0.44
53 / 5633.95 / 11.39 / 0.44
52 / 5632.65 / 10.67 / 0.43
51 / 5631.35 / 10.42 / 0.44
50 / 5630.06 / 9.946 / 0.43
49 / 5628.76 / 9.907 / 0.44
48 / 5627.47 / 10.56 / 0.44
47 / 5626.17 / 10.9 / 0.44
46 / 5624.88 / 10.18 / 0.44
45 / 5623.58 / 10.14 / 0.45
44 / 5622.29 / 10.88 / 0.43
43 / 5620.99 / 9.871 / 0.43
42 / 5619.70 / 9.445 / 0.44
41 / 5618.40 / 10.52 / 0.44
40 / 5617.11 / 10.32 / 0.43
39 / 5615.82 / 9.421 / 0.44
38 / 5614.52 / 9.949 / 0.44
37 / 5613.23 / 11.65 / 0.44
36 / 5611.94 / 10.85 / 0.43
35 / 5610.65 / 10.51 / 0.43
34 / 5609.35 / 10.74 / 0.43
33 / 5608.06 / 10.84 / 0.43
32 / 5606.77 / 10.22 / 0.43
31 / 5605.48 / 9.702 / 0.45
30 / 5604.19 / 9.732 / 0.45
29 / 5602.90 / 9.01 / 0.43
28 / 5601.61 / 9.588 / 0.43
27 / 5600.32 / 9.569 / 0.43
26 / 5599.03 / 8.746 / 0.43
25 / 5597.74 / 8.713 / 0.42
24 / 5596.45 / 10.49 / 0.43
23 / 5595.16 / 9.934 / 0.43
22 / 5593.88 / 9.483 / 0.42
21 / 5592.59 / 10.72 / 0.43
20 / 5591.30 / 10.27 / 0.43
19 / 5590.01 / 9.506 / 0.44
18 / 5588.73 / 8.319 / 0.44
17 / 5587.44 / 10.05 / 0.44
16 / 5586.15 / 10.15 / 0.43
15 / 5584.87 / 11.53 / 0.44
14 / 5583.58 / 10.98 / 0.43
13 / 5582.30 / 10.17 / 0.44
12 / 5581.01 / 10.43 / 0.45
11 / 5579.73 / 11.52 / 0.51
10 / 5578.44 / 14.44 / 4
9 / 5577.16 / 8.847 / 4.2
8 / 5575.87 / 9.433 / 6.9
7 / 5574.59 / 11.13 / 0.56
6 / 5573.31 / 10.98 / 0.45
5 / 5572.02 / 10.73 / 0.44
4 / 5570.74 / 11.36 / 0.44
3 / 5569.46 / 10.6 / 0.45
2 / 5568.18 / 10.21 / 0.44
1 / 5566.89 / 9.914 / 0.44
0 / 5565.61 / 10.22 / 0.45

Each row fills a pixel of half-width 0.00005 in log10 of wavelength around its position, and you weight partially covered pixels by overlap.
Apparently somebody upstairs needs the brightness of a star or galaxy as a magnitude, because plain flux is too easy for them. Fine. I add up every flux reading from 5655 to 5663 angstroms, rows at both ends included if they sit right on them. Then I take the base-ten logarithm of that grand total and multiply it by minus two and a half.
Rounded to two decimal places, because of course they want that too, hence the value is -4.54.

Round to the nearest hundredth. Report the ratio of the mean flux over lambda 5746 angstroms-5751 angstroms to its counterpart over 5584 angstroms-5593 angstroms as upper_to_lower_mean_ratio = 1.29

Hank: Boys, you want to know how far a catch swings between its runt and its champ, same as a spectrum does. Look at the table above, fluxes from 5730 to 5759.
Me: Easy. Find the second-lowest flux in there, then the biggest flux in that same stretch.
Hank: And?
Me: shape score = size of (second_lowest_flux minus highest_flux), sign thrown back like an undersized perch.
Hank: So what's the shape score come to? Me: 2.1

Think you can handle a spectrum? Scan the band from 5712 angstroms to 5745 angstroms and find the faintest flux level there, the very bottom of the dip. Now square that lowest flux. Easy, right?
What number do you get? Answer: 118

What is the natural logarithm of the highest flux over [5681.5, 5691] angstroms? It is 2.54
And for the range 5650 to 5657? 2.50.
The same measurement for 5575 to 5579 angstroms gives 2.67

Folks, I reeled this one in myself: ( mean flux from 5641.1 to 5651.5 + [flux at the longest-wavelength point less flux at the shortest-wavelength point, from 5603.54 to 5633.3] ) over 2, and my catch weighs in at 5.9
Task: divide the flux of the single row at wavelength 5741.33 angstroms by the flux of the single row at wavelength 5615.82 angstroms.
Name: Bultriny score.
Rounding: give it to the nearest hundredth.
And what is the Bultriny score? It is 1.37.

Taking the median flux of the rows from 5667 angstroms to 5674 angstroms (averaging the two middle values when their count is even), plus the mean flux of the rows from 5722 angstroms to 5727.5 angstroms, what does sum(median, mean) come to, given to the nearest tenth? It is 22.8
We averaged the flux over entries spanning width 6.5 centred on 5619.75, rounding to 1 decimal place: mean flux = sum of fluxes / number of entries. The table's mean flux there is 10.2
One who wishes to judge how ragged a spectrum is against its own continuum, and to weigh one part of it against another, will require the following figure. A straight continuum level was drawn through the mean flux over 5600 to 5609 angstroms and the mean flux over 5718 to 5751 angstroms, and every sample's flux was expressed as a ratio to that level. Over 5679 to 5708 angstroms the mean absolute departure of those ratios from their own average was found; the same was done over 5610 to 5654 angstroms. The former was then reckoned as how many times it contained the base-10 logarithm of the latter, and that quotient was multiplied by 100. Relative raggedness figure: -2.94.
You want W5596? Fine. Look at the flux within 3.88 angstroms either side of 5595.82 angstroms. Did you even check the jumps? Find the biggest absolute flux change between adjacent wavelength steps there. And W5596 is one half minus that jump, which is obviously -1.3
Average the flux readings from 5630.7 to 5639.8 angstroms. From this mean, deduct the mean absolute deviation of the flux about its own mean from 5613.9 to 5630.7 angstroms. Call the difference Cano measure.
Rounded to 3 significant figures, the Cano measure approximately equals 10.5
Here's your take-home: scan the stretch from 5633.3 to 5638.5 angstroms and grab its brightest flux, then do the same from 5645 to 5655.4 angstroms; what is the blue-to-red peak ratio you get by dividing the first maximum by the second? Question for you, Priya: 0.94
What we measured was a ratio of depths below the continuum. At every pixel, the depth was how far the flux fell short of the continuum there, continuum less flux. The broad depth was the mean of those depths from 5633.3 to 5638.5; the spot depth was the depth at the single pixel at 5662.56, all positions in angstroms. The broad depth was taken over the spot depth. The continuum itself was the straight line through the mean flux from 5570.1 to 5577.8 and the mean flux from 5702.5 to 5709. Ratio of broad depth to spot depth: 0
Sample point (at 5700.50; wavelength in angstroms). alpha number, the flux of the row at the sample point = 12.06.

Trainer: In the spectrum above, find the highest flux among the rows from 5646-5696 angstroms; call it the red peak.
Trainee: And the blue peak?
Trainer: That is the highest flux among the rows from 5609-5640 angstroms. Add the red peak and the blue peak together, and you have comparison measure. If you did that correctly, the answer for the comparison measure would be 24.3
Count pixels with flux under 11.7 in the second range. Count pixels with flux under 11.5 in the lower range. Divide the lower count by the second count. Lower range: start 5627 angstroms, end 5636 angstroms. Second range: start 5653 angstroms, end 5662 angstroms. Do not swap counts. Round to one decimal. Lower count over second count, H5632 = 1.4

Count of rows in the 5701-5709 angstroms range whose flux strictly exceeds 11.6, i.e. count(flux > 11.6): 2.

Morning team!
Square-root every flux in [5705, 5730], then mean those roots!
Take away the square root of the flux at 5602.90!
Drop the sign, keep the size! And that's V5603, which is 0.43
